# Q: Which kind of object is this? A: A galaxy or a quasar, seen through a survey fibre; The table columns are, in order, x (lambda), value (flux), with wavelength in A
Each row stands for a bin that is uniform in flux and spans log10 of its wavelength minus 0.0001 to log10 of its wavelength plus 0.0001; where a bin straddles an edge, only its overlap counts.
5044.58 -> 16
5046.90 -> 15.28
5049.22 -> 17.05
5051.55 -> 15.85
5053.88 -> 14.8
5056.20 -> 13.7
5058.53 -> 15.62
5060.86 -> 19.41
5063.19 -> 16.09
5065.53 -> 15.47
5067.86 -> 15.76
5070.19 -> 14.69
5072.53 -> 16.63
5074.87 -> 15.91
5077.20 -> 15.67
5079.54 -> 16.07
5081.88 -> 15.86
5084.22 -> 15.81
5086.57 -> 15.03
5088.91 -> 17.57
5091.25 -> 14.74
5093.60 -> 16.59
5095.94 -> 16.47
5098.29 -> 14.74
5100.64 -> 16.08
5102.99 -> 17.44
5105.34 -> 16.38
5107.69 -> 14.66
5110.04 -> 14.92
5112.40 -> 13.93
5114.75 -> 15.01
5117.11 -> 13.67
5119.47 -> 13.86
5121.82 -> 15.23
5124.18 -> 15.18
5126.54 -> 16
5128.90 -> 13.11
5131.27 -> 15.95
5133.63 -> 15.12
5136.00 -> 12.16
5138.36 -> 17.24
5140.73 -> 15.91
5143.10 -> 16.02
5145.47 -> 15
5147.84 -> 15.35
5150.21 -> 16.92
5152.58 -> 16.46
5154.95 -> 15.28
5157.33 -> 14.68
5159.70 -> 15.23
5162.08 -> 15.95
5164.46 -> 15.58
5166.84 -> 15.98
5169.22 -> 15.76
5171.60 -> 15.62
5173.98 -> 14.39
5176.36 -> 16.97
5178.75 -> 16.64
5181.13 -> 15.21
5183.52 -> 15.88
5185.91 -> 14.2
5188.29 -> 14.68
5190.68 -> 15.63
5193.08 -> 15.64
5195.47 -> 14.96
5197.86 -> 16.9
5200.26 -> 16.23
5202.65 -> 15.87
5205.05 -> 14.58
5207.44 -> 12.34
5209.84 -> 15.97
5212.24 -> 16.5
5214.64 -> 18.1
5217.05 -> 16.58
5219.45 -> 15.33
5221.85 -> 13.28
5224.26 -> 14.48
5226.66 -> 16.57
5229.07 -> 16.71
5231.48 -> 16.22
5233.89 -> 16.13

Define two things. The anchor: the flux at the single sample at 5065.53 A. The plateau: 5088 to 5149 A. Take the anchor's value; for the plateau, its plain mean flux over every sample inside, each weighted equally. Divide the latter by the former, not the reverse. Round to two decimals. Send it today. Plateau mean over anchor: 0.99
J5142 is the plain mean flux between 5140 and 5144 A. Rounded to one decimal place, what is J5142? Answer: 16.0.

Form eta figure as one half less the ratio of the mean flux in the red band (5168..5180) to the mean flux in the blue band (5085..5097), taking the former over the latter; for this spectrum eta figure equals -0.49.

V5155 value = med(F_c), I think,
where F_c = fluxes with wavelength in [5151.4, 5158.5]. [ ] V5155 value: 15.3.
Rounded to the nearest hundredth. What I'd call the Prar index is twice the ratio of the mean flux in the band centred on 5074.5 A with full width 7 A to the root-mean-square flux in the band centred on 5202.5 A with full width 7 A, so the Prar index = 2.06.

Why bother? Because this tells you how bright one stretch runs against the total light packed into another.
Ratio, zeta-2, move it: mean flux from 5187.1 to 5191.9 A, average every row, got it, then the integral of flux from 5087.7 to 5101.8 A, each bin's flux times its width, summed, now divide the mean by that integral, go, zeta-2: 0.067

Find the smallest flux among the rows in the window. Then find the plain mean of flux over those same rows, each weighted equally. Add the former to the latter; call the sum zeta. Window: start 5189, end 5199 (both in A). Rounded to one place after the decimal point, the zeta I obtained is 30.7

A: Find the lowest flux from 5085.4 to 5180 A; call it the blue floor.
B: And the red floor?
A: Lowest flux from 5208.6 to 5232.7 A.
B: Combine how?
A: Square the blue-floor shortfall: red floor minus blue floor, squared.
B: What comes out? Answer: 1.3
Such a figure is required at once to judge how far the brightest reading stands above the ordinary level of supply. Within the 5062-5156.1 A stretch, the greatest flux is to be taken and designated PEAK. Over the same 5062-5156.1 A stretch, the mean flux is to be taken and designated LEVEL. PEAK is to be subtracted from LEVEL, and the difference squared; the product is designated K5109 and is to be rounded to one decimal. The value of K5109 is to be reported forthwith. 4.3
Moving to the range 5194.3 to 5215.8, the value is 5.7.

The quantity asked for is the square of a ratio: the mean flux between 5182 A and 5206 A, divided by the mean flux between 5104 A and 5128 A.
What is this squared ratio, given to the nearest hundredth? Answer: 1.08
